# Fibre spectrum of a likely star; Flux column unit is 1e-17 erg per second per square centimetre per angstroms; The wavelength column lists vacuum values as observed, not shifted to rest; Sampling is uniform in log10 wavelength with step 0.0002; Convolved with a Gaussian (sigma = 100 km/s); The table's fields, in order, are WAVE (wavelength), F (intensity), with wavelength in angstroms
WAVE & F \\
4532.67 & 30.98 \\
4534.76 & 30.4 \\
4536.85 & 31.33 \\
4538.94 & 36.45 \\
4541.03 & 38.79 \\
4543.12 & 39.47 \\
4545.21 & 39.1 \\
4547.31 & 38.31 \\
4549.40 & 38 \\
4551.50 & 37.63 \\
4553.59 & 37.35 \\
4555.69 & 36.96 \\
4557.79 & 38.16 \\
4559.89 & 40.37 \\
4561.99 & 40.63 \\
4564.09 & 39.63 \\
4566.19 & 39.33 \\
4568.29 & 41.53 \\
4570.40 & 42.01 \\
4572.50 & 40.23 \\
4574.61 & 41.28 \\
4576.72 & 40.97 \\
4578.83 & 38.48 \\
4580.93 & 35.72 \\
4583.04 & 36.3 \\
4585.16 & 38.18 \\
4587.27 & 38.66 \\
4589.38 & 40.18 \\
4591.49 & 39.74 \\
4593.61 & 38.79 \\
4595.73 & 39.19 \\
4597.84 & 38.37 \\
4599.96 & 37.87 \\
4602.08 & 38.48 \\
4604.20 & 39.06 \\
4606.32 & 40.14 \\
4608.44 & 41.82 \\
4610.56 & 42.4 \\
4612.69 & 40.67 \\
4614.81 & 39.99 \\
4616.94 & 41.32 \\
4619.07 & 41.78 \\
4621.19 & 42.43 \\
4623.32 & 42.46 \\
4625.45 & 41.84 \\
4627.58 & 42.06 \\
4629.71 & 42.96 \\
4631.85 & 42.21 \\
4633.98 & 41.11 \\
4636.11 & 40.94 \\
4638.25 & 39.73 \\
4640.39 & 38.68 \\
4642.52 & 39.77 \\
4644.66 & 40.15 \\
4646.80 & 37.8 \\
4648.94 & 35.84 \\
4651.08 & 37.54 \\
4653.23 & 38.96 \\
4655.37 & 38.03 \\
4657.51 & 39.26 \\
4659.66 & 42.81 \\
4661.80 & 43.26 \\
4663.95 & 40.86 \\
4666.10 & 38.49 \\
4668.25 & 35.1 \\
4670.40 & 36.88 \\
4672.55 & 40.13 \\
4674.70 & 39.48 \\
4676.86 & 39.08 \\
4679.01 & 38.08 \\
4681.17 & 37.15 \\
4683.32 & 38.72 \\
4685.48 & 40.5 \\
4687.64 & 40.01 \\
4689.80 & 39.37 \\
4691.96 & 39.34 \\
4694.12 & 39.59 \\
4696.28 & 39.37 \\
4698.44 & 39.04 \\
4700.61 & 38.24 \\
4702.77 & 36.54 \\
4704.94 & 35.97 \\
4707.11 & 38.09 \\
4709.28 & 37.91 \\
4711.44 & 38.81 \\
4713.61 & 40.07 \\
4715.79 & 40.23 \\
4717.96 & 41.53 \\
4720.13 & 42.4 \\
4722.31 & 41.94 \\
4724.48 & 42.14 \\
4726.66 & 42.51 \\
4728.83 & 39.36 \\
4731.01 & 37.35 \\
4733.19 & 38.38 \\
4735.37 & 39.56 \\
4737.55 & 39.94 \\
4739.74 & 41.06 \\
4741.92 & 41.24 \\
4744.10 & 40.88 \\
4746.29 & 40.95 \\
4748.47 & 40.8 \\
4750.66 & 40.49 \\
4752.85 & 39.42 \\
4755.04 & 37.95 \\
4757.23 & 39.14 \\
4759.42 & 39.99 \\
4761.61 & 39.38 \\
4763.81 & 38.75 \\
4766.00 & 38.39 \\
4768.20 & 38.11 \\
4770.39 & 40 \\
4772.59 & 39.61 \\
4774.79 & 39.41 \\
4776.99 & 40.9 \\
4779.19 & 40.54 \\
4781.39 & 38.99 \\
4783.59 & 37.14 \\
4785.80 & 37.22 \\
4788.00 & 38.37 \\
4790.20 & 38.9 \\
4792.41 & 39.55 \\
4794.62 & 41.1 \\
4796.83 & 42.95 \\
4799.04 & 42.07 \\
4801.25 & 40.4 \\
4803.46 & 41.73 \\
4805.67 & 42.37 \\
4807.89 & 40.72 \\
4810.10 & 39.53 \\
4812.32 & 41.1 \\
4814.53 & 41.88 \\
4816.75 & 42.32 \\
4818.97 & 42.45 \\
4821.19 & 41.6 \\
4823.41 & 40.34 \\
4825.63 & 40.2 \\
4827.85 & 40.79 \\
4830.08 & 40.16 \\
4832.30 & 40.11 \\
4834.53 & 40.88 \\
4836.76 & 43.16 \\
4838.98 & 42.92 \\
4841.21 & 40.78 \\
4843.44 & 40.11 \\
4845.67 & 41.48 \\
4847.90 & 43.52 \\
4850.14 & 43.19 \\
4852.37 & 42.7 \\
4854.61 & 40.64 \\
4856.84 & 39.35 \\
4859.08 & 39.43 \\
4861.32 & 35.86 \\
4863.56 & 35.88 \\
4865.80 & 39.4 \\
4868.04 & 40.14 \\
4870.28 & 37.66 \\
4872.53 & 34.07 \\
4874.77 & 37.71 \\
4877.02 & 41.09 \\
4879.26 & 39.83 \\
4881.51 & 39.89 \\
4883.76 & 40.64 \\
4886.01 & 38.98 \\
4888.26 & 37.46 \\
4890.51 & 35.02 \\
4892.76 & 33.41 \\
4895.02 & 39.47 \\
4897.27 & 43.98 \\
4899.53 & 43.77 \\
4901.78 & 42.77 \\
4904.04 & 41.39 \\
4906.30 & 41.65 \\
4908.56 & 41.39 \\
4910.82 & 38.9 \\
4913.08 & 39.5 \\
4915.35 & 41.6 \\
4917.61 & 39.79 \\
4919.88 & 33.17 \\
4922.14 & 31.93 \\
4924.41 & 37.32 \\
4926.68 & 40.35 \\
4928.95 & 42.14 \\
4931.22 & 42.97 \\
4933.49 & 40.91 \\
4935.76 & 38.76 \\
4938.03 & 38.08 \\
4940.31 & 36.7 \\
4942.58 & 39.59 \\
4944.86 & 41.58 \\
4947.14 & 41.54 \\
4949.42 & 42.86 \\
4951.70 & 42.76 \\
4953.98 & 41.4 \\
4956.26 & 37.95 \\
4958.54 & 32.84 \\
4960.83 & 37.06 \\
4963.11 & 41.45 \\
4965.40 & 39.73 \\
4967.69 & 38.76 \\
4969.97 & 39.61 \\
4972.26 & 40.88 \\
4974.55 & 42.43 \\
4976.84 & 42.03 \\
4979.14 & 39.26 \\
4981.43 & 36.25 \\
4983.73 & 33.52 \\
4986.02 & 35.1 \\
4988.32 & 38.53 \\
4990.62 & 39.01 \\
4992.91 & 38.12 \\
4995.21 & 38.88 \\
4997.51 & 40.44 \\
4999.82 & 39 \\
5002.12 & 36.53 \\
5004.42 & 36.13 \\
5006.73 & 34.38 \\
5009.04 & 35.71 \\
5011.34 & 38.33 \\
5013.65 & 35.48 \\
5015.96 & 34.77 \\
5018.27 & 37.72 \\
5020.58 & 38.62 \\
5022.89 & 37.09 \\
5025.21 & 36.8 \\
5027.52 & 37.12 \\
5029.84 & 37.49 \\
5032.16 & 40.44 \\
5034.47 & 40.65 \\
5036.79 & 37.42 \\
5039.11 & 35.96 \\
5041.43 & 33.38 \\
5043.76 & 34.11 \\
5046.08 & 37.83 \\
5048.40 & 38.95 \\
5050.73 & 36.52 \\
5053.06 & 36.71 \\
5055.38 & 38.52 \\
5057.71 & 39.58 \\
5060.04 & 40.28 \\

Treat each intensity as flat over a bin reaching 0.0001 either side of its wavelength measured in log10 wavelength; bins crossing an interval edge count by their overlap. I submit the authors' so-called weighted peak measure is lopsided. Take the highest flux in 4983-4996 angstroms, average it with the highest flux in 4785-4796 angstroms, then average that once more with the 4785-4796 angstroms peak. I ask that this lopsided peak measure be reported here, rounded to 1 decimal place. 40.6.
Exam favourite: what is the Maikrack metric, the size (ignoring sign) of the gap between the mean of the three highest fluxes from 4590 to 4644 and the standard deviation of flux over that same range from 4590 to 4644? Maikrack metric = 41.1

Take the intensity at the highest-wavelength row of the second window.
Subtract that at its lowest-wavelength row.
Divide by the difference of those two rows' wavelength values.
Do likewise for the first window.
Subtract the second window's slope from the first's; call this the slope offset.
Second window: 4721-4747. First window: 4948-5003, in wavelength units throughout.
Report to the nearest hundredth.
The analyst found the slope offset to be -0.08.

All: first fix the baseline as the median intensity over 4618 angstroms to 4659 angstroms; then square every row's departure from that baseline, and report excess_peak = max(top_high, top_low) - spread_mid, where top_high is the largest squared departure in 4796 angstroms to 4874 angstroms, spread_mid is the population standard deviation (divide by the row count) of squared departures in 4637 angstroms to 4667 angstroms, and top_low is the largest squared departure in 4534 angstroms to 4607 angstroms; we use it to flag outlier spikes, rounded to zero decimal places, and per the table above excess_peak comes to 90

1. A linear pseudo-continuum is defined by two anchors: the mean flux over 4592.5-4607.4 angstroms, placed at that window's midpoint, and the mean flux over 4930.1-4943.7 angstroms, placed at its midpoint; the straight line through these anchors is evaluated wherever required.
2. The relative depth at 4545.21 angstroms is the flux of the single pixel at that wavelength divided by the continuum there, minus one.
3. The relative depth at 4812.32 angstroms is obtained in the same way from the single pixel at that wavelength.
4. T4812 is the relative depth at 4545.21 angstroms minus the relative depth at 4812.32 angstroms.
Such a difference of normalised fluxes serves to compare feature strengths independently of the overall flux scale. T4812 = -0.04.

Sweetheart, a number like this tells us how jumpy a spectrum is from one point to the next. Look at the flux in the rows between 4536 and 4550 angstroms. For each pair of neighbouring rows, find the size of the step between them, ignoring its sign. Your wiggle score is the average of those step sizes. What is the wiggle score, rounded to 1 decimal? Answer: 1.6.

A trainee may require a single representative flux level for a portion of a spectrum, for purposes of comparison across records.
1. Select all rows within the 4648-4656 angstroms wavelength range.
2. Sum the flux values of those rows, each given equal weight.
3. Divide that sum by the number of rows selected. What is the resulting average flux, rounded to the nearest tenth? 37.6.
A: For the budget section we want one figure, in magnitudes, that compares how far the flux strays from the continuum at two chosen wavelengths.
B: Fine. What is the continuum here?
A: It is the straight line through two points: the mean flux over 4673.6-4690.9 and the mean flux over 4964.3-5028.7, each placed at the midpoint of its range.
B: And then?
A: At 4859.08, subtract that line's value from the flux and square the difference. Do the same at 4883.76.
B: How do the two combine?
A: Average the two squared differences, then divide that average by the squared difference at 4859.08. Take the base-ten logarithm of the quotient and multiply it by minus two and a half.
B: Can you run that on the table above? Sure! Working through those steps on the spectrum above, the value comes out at -1.2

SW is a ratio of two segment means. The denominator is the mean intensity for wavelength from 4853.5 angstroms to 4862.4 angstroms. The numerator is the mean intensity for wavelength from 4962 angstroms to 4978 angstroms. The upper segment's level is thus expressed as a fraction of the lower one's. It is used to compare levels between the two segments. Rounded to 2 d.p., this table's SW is 1.05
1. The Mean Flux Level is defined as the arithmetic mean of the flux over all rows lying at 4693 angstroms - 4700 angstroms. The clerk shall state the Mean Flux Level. 39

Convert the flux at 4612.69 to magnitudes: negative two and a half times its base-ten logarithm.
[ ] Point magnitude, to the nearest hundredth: -4.02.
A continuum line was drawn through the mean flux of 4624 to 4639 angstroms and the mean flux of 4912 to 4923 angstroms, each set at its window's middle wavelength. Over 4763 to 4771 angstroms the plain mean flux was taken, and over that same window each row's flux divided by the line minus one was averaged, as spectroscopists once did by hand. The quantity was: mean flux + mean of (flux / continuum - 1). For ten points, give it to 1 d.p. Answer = 38.8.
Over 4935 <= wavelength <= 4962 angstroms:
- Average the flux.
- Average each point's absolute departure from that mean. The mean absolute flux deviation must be 2.4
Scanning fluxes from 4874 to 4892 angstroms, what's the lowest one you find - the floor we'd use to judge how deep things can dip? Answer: 35.02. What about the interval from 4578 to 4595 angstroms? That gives 35.72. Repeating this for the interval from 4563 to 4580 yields 38.48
